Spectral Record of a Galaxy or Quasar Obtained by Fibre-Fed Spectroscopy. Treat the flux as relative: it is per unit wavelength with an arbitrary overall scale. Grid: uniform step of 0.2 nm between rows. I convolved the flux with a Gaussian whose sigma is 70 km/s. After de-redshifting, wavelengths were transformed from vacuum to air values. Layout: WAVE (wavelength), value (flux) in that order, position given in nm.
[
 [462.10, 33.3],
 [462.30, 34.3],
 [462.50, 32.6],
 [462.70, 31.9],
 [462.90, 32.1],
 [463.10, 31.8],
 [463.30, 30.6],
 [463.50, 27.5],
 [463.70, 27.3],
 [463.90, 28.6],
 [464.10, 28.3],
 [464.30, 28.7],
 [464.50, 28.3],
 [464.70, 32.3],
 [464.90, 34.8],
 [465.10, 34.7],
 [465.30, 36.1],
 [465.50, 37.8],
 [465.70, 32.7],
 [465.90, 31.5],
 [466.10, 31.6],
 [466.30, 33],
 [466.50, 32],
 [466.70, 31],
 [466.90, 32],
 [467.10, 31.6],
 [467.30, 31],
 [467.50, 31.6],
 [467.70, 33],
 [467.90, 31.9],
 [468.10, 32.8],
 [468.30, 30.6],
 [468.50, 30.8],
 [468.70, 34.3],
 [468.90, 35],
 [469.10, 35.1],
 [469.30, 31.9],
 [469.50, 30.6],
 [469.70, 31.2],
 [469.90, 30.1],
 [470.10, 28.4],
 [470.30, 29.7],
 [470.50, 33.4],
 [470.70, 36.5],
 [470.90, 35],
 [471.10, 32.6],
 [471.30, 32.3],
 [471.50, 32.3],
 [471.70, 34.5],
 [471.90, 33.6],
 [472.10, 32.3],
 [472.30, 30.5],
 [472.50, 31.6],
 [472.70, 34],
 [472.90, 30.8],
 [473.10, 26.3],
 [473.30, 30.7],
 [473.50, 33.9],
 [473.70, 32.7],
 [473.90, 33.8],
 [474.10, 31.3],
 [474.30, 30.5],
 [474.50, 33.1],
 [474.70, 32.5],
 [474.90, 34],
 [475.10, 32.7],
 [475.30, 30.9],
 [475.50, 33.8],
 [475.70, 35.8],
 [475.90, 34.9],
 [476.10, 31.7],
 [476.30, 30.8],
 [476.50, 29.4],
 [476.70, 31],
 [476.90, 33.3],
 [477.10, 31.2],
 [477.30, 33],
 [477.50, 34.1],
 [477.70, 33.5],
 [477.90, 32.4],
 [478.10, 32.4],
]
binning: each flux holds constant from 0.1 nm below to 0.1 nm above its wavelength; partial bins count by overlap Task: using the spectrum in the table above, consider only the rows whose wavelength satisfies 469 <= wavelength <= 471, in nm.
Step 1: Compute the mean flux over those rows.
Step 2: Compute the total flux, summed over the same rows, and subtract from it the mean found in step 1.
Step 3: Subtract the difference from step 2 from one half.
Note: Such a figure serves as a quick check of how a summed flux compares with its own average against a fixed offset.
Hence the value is -289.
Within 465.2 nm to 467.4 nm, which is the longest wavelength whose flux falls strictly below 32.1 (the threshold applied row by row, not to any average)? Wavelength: 467.30 nm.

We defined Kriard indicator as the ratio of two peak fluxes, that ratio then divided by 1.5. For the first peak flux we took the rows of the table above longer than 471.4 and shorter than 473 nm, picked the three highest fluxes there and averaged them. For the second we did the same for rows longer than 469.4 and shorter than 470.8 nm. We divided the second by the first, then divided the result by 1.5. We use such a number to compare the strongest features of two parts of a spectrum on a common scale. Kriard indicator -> 0.66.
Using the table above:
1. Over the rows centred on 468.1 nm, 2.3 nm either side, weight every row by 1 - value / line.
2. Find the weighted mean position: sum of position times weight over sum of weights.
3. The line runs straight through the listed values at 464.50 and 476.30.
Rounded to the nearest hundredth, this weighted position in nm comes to 467.79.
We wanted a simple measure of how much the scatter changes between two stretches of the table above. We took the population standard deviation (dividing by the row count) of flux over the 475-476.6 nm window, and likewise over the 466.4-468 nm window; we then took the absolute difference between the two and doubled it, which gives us 2.9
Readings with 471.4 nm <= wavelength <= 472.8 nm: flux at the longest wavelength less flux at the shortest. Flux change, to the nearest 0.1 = 1.7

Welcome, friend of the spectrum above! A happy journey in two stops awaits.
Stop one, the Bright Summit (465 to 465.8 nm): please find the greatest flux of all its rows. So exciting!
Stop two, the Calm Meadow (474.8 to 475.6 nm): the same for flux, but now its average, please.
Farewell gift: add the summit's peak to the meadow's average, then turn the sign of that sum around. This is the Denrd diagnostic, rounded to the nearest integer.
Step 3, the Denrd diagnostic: -71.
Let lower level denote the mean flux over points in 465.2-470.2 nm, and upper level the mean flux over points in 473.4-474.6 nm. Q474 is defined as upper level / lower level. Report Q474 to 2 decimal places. 1.01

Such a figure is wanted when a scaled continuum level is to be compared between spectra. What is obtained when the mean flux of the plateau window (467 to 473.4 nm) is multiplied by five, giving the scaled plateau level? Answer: 160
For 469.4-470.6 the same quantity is 153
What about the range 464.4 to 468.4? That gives 163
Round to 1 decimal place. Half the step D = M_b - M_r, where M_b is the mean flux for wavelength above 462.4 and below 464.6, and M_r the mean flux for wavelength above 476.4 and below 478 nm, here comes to -1.2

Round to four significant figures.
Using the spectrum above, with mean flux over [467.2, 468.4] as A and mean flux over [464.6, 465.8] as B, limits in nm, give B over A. 1.092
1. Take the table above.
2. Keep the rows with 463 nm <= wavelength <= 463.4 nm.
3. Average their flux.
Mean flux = 31.2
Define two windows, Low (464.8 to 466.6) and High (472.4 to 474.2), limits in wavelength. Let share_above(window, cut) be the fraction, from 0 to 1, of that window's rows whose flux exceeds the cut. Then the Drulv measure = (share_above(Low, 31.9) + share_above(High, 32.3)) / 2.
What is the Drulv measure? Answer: 0.61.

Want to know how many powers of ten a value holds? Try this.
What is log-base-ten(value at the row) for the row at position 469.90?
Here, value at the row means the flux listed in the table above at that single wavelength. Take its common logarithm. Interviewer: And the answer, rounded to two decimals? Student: 1.48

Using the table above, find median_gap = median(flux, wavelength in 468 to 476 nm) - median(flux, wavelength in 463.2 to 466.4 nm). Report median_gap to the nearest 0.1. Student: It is 1.0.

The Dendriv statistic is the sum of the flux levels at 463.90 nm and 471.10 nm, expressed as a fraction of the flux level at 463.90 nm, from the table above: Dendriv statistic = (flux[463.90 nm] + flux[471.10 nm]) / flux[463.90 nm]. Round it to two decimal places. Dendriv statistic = 2.14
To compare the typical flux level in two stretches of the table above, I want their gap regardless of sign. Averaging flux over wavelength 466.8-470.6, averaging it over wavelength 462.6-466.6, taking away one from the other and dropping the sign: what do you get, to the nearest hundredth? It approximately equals 0.26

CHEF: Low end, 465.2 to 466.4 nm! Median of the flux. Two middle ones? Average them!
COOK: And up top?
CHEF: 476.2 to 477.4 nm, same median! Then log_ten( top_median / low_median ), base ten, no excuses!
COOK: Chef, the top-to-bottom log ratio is -0.024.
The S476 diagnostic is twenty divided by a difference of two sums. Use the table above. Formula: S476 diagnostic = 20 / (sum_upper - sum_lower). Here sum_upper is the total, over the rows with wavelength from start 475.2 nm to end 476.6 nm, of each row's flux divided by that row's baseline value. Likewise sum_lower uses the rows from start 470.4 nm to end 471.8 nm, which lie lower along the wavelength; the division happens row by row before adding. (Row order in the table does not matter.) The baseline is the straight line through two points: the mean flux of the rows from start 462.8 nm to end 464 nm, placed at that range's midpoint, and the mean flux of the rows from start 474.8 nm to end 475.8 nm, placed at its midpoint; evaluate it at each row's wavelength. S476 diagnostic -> -33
